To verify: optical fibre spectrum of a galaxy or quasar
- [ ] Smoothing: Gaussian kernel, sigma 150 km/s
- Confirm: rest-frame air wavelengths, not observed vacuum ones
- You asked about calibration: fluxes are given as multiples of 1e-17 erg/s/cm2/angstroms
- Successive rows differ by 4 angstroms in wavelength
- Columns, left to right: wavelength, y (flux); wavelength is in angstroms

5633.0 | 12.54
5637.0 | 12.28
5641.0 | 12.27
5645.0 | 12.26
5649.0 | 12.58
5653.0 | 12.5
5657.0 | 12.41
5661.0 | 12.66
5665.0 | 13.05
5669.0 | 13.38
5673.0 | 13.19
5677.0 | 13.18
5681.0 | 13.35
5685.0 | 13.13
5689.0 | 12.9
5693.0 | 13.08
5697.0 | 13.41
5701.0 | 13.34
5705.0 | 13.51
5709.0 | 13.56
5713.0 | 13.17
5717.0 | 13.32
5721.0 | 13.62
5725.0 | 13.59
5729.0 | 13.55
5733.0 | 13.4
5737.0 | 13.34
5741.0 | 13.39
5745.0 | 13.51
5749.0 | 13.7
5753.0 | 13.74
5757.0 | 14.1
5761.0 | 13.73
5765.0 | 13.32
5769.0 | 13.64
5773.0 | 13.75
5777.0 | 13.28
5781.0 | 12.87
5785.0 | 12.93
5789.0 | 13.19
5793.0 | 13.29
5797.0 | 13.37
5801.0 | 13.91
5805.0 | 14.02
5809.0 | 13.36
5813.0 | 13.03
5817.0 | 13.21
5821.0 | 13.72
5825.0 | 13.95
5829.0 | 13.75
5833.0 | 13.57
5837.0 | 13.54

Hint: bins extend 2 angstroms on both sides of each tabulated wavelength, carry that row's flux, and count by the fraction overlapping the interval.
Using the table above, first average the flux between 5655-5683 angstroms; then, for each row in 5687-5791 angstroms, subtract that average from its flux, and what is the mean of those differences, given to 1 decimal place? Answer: 0.4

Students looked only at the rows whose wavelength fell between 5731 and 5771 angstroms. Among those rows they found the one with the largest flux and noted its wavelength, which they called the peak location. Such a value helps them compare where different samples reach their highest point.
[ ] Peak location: 5757.0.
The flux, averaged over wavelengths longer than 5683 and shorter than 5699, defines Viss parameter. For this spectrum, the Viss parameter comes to 13.1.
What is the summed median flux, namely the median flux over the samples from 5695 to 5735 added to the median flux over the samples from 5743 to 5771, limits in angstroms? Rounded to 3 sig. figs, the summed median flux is 27.2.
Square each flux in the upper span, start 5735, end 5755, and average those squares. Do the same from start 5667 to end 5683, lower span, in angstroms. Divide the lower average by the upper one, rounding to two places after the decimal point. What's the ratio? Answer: 0.96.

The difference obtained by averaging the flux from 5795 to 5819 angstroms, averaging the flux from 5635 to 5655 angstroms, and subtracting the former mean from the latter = -1.1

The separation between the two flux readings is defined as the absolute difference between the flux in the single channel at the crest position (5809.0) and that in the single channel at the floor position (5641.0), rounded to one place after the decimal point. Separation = 1.1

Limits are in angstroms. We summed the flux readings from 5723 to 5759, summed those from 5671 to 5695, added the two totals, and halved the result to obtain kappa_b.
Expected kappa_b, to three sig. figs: 101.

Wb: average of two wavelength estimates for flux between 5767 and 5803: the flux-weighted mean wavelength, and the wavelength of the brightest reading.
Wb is 5793.0 angstroms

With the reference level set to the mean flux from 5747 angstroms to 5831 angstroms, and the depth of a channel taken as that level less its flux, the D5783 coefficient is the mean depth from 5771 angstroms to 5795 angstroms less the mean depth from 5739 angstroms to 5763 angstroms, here 0.48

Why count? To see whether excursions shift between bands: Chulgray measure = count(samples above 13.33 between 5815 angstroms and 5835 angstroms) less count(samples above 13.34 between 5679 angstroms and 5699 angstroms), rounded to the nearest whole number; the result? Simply 2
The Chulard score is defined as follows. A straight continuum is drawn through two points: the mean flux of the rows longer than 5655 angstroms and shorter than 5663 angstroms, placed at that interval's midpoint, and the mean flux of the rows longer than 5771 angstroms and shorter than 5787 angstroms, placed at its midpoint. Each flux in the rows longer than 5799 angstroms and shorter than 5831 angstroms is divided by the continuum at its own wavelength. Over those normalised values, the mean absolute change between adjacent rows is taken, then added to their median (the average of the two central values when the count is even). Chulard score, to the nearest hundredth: 1.04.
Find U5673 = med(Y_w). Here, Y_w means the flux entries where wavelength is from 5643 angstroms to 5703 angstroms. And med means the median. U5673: 13.1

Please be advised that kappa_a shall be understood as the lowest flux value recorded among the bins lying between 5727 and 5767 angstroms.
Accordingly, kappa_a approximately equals 13.32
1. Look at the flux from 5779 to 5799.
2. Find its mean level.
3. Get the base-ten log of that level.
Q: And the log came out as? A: 1.12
